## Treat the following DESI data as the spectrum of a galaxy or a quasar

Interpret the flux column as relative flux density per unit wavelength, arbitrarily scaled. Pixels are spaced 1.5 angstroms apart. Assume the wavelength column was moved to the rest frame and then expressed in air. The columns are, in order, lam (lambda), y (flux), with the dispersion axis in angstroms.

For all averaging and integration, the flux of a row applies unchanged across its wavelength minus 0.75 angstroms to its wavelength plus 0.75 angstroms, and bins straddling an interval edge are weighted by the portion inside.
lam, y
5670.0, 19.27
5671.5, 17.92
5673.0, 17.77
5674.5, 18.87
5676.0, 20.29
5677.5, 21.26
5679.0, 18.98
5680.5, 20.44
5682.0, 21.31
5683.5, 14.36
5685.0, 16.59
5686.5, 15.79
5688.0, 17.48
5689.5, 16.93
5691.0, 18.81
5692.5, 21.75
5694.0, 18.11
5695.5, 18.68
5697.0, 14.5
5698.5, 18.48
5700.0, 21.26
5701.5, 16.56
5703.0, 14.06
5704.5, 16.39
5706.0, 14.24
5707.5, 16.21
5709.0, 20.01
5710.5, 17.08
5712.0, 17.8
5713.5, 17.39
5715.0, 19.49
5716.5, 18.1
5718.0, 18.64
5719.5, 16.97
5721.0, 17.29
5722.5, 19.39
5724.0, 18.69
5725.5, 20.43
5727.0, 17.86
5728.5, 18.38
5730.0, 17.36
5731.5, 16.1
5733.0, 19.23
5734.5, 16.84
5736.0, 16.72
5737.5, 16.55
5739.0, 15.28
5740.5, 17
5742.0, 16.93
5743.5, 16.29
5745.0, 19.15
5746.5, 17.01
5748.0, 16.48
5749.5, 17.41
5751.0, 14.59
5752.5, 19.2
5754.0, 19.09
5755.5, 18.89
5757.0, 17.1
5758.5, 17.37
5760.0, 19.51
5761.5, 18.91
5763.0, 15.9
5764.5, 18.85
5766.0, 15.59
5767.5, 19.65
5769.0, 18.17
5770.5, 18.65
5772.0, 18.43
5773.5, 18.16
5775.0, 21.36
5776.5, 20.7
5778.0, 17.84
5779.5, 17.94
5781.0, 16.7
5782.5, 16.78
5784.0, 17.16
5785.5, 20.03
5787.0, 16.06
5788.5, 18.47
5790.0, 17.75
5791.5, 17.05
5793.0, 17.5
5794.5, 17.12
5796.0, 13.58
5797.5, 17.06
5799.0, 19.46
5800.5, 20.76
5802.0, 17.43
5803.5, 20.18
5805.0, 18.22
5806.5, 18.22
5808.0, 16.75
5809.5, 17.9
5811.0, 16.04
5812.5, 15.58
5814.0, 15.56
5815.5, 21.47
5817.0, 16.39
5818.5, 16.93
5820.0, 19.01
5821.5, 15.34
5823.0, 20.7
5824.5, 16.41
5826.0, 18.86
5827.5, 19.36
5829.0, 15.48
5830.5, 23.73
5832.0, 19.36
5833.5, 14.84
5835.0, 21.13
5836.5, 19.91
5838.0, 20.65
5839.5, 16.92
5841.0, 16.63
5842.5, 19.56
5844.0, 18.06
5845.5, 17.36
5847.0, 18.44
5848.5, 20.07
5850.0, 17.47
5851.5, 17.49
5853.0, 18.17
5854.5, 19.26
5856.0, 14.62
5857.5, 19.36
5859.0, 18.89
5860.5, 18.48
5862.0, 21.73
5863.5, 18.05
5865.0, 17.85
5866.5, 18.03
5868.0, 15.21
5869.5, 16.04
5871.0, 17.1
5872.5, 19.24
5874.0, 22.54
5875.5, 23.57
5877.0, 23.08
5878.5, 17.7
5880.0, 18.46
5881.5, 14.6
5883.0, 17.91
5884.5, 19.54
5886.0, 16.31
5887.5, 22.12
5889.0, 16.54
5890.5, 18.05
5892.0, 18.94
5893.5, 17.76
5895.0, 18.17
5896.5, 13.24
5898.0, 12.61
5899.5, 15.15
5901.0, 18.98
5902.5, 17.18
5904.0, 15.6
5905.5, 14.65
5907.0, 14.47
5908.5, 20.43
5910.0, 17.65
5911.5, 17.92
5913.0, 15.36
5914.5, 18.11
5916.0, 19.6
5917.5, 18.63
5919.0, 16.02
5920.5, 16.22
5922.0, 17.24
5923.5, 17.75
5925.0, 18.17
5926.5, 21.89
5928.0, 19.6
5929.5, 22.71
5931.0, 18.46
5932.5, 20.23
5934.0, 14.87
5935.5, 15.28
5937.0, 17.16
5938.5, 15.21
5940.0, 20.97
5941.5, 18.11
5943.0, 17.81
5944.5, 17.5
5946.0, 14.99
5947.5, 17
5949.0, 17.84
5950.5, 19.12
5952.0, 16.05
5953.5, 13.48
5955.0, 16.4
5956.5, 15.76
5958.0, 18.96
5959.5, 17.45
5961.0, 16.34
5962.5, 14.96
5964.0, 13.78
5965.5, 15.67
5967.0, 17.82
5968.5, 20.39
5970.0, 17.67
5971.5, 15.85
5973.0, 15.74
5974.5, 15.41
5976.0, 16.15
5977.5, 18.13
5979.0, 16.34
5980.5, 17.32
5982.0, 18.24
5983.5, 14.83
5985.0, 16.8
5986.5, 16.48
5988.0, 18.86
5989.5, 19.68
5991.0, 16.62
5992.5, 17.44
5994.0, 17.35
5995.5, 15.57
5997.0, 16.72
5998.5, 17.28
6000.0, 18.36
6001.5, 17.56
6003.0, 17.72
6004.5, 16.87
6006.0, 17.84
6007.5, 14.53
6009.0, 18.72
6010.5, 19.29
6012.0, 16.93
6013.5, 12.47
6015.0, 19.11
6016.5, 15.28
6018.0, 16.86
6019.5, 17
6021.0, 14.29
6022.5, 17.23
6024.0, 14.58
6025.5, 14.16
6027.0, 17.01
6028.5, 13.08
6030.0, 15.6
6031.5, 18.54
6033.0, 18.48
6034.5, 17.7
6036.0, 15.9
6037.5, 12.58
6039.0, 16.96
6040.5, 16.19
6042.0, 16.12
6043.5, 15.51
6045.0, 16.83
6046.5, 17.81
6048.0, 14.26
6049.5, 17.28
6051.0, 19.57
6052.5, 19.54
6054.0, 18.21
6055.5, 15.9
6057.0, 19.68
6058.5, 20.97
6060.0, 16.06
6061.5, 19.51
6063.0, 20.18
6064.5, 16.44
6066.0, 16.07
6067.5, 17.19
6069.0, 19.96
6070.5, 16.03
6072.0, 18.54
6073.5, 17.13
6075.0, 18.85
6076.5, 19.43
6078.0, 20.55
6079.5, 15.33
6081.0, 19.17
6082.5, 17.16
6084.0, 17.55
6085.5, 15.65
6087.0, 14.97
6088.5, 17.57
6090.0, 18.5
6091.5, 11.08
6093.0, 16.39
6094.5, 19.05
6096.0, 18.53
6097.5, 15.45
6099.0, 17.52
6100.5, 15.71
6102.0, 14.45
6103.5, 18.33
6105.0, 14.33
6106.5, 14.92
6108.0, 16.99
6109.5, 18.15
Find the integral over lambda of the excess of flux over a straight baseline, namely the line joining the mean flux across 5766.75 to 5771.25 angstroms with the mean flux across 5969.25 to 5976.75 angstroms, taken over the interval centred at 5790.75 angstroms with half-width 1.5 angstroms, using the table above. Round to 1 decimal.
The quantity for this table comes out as -3.4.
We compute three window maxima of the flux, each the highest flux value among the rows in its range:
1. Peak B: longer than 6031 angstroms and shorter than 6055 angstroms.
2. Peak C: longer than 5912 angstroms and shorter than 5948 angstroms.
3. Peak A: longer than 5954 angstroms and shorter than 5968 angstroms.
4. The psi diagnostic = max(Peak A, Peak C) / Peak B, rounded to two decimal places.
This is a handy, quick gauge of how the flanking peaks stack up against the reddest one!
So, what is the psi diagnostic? 1.16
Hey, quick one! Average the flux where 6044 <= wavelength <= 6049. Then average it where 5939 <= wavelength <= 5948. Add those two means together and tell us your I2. 34.0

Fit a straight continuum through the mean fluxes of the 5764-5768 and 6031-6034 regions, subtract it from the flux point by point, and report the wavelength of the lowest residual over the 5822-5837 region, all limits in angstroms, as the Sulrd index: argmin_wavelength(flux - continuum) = 5833.5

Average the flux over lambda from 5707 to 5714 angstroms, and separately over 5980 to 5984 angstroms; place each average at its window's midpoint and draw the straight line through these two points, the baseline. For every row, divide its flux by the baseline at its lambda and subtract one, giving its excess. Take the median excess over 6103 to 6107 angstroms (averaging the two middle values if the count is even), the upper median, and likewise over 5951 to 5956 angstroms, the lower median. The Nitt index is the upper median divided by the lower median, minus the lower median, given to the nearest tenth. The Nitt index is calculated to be 1.8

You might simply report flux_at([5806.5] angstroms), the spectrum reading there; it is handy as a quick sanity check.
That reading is 18.22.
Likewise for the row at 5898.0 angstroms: 12.61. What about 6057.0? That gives 19.68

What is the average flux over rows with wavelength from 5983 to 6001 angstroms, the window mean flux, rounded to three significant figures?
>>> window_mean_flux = 17.2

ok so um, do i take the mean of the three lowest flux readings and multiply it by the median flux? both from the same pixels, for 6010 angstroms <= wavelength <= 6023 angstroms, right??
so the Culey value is 237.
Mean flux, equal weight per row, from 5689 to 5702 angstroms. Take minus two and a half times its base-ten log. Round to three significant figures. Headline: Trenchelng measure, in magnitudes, -3.16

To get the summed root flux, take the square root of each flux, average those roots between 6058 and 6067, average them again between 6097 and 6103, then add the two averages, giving 8.23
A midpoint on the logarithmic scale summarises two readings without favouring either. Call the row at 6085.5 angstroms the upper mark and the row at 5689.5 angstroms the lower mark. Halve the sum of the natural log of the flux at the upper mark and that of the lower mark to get 2.79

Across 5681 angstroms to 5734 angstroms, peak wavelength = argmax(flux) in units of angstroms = 5692.5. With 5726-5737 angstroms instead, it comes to 5733.0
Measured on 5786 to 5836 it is 5830.5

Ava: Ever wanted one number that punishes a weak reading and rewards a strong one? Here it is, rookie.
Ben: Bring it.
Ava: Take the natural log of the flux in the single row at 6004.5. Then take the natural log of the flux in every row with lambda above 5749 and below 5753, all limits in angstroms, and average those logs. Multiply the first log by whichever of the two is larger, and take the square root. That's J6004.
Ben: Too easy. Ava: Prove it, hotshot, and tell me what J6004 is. 2.83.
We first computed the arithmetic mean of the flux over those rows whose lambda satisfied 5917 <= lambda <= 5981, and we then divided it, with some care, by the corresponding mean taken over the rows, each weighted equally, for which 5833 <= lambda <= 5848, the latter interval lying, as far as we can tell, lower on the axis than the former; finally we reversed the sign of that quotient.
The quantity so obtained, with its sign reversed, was -0.94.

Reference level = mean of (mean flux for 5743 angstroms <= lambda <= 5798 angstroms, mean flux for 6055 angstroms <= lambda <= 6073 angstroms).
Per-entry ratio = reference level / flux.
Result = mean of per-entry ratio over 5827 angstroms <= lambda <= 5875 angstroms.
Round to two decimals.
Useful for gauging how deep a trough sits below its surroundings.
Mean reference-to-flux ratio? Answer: 0.98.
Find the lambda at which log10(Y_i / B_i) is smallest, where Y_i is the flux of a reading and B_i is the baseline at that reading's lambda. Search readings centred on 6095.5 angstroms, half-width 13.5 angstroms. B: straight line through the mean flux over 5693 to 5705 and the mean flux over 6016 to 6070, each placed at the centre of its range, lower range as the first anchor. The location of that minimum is 6091.5 angstroms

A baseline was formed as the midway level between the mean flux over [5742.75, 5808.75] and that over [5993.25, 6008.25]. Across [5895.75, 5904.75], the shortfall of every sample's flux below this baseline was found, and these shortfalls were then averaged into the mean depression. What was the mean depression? 2.0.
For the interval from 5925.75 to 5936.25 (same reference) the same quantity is -1.6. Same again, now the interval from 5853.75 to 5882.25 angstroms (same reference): -1.2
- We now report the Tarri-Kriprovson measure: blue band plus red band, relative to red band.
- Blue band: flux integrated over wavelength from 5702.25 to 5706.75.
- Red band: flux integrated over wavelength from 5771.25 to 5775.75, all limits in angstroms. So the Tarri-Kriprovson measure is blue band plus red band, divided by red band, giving 1.77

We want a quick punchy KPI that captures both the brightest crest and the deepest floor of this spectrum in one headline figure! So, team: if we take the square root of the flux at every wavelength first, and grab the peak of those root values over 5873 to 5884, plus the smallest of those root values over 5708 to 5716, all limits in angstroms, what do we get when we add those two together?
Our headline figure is 9.0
